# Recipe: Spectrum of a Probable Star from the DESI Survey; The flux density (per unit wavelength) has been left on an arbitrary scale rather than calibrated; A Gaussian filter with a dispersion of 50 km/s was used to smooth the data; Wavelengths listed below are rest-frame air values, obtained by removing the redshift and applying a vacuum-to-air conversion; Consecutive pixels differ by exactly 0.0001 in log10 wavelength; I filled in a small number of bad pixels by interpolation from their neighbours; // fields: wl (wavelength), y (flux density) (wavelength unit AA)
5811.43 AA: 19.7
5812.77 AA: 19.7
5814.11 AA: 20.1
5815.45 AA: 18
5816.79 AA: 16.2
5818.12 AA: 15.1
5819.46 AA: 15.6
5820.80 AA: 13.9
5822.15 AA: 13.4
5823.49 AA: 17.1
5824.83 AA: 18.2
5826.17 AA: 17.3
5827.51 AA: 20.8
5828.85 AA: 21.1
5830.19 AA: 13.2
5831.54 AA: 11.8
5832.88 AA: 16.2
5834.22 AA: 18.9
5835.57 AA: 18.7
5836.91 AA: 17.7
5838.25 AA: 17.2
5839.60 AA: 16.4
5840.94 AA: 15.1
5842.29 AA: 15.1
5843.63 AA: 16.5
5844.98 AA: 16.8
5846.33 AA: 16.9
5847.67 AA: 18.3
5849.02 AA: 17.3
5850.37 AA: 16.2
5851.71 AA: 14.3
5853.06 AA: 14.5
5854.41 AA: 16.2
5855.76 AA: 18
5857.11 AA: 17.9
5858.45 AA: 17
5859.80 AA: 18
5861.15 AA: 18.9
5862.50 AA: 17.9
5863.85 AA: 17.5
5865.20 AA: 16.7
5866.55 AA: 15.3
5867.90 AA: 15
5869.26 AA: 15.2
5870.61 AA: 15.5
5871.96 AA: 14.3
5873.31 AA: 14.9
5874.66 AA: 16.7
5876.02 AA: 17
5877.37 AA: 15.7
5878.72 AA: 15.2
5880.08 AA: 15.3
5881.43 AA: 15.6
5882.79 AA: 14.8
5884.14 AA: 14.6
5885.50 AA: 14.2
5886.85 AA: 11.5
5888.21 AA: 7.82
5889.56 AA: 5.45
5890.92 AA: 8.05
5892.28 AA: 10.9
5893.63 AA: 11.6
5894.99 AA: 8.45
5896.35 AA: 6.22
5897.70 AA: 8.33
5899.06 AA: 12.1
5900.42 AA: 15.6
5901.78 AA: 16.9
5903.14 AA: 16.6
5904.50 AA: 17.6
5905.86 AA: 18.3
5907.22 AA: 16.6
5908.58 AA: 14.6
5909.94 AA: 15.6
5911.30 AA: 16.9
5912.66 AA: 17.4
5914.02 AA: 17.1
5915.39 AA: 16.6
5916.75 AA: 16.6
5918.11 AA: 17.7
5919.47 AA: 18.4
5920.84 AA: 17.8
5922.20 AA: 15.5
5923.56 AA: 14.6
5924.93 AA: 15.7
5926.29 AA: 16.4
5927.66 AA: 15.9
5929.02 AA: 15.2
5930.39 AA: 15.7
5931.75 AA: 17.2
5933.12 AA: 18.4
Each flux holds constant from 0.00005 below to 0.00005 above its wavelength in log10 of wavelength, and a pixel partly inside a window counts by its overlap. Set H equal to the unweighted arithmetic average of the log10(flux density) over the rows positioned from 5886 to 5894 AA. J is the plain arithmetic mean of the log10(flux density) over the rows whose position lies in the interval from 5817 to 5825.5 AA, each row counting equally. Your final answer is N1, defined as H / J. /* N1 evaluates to 0.80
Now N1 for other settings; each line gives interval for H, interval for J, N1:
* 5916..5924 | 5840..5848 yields 1.01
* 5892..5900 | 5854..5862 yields 0.78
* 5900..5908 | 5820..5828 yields 1.01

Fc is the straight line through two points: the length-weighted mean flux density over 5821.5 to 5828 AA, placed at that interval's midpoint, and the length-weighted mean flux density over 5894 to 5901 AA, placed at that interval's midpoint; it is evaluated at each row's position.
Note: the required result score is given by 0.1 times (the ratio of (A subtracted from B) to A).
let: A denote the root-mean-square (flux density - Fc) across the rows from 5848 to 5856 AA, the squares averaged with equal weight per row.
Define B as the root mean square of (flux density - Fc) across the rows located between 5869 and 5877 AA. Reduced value 0.06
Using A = 2.1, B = 3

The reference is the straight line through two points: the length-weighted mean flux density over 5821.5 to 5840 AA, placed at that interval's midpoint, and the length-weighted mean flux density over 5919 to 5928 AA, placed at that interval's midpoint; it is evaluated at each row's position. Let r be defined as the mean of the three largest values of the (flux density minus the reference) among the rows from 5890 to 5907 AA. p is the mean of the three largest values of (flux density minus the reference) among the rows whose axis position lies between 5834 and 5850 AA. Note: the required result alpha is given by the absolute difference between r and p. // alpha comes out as 0.5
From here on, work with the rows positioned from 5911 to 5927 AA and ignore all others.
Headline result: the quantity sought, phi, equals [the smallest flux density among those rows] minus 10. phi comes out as 4.6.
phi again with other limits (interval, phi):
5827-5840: 1.8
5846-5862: 4.3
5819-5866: 1.8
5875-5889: -2.2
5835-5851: 5.1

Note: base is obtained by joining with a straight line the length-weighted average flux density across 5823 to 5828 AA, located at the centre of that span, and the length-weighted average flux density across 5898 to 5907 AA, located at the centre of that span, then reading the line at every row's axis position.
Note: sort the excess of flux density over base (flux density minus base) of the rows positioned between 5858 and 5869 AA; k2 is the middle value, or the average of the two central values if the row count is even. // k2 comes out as 0.1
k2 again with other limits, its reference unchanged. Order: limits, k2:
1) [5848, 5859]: -0.7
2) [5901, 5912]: 1.0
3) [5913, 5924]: 1.4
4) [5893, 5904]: -4.2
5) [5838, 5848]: -1.1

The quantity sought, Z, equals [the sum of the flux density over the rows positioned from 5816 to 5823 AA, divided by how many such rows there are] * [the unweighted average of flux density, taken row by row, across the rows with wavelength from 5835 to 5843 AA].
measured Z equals 248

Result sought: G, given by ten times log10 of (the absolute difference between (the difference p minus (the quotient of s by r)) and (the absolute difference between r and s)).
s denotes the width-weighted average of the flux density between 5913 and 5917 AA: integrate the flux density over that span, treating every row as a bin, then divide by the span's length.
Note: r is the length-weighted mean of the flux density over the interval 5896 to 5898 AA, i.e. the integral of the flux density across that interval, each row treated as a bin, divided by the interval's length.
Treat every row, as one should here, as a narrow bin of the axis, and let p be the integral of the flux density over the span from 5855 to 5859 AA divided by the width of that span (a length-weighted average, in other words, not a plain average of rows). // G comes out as 7.6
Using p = 18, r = 7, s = 16.8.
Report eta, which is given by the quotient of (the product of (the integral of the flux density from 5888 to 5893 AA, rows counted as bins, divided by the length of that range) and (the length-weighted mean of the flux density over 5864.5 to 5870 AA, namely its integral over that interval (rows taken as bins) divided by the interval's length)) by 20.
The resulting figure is 6.3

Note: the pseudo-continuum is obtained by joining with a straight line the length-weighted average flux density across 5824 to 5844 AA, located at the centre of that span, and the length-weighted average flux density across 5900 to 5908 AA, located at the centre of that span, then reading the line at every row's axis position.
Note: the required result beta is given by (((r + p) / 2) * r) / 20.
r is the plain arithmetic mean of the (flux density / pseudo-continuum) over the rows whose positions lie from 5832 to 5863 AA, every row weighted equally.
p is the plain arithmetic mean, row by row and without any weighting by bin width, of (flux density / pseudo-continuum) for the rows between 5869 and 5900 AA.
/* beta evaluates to 0.044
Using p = 0.742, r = 1.00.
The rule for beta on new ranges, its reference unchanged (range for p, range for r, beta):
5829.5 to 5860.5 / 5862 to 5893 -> 0.038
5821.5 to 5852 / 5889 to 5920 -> 0.038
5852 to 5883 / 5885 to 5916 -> 0.034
